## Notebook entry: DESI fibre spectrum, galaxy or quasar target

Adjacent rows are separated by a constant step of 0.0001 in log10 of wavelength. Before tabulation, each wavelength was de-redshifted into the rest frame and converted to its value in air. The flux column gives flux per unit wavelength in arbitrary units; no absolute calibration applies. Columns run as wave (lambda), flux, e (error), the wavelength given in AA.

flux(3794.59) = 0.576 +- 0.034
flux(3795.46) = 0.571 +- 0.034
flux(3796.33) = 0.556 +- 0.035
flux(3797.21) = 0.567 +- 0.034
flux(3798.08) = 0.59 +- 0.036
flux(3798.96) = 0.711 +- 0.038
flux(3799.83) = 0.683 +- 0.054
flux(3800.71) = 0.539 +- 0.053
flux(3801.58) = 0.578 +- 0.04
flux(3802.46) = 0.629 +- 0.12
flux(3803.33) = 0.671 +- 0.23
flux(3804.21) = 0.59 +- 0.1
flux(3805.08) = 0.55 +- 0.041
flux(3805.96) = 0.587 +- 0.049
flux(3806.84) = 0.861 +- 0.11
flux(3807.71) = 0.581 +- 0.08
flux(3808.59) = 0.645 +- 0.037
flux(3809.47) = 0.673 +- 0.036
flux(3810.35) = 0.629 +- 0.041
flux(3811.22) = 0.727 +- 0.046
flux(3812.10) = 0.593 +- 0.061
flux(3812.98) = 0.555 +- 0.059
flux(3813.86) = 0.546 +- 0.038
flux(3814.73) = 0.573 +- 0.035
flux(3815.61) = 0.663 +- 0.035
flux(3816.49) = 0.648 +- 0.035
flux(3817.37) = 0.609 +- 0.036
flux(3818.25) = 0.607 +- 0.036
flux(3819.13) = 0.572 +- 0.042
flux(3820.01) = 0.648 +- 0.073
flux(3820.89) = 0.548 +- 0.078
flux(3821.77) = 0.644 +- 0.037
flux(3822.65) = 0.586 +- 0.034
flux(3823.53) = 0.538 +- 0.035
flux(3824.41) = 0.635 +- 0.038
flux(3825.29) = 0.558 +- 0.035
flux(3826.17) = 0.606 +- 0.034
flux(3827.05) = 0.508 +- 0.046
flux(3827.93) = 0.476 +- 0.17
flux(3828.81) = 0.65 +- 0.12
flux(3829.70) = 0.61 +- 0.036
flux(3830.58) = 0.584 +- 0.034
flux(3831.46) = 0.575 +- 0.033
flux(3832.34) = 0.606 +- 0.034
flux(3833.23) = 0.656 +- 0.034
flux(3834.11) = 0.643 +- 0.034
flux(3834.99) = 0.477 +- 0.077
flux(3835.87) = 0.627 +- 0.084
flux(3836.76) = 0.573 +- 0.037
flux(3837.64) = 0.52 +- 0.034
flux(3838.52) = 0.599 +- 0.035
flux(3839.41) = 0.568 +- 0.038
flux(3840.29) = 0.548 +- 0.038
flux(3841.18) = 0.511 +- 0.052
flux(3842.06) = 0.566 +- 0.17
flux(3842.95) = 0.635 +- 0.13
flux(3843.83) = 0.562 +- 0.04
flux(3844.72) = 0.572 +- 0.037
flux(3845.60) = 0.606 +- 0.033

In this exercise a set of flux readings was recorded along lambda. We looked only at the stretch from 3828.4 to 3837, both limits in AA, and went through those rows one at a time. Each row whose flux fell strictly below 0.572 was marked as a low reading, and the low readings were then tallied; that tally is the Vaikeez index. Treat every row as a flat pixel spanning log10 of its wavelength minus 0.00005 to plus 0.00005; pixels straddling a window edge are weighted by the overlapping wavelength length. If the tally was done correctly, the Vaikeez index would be 1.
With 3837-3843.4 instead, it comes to 5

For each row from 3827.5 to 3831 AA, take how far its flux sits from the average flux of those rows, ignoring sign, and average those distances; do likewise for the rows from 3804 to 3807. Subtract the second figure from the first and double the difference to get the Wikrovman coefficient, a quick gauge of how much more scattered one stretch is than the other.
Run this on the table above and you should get -0.11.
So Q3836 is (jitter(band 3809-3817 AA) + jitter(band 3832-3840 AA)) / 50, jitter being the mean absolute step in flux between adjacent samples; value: 0.0026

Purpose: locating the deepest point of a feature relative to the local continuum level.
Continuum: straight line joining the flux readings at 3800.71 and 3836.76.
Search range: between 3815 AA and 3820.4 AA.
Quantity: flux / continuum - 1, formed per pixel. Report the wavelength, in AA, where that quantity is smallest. 3819.13 AA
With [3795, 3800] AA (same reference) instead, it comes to 3796.33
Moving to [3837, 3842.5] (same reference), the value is 3841.18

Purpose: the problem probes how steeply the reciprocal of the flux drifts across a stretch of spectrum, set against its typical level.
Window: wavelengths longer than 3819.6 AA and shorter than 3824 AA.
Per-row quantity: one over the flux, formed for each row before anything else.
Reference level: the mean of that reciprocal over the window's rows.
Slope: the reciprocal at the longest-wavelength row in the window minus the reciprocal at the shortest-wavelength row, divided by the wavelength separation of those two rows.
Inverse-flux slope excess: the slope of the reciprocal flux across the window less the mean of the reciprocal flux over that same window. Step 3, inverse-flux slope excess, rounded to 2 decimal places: -1.61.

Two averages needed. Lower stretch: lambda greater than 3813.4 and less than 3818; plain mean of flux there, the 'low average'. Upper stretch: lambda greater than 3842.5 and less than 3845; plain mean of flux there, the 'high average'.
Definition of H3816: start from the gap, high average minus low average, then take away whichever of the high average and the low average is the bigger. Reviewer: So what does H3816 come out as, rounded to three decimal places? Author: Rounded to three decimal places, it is -0.626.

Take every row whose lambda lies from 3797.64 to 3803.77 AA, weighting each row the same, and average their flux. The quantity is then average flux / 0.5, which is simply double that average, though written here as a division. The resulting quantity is 1.26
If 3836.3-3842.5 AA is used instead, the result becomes 1.11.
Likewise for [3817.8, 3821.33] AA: 1.19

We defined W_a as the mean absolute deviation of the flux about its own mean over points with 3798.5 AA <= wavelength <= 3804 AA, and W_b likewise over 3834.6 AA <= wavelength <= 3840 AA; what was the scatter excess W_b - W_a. -0.01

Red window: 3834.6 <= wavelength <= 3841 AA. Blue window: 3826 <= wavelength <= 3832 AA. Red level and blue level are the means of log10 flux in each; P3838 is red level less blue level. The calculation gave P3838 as -0.010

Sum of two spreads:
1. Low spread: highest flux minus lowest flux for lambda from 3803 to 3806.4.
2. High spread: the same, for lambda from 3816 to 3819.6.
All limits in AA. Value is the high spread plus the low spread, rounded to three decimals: 0.197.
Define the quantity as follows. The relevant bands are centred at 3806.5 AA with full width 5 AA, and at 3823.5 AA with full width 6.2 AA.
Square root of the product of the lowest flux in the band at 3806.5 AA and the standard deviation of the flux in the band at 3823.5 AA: 0.15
